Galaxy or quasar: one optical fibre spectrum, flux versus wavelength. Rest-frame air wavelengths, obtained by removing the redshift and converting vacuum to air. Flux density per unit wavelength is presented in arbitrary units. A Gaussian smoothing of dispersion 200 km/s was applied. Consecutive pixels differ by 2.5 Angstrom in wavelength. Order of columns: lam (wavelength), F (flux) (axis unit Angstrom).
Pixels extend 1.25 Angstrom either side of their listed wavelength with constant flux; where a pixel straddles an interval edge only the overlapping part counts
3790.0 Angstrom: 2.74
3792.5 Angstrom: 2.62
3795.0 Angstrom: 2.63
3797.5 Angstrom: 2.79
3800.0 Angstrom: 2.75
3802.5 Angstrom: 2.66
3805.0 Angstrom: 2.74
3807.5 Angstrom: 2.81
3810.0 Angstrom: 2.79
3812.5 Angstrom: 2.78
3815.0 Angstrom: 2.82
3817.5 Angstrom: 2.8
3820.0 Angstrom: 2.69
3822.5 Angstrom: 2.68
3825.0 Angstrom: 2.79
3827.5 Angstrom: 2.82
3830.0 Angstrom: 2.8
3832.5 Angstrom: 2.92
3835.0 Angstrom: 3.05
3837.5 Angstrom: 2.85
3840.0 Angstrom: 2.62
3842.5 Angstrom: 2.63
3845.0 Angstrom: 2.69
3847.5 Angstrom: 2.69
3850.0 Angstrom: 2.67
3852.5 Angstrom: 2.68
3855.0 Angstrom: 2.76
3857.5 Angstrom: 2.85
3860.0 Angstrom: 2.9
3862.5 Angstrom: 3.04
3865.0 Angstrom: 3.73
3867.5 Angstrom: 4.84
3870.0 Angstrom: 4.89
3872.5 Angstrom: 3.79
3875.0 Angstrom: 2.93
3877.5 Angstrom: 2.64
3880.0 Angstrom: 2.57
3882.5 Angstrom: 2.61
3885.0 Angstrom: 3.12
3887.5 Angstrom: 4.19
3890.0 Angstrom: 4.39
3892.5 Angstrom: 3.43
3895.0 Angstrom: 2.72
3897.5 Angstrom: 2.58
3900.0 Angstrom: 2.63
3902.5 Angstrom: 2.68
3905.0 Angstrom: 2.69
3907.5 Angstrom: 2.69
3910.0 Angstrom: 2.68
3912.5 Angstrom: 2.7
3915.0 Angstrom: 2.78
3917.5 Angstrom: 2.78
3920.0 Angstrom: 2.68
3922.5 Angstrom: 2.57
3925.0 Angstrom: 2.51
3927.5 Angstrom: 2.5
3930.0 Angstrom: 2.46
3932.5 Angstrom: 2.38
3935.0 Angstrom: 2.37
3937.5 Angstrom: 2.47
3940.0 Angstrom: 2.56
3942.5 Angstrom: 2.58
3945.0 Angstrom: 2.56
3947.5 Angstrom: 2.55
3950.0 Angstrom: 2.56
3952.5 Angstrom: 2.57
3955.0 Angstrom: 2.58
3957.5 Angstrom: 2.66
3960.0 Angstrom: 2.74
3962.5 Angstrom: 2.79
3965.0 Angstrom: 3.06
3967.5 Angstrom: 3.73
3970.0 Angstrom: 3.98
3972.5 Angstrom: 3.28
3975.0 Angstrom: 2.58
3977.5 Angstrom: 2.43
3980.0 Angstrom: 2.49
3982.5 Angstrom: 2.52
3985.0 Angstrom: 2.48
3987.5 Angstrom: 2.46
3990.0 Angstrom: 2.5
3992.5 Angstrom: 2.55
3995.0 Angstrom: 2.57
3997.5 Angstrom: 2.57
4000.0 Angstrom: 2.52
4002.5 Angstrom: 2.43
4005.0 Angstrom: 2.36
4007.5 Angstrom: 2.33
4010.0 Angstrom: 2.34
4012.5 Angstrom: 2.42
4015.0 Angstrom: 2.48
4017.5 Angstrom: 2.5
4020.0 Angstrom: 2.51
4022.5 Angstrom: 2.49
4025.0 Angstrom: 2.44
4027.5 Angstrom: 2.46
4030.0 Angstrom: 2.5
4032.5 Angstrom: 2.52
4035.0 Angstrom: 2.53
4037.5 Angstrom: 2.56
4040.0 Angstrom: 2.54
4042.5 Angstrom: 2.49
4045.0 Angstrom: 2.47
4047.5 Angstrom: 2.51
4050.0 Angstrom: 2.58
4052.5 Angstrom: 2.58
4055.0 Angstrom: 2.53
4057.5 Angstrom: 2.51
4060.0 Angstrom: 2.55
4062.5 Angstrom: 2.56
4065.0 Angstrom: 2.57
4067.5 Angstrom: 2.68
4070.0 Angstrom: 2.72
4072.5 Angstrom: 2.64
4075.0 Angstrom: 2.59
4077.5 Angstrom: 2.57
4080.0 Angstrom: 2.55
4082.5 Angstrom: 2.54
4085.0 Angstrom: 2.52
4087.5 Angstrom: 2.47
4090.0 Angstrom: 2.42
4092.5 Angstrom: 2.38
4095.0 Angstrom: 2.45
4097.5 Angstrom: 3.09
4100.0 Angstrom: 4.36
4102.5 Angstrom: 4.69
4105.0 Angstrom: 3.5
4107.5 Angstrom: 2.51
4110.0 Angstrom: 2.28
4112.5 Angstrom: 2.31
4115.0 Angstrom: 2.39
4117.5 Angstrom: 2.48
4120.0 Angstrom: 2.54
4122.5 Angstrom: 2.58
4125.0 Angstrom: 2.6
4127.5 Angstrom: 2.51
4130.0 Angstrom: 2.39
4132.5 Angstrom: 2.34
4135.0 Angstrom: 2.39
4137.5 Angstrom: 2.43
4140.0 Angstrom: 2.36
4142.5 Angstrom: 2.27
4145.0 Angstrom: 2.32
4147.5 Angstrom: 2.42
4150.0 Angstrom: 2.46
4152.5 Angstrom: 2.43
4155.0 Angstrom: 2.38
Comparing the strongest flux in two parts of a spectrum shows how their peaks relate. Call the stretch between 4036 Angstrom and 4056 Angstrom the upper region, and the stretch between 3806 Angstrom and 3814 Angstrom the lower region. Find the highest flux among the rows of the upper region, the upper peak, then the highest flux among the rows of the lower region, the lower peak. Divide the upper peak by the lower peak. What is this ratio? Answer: 0.92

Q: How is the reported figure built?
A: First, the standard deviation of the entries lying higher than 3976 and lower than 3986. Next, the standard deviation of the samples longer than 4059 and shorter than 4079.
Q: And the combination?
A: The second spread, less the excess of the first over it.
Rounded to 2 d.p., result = 0.09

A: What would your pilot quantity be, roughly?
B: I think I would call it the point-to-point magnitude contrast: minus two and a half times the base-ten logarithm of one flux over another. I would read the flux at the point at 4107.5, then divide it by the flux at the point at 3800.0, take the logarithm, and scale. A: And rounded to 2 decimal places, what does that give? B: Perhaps 0.10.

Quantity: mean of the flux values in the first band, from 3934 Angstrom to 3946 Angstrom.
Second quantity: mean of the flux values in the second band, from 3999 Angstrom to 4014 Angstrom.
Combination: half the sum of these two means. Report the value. 2.45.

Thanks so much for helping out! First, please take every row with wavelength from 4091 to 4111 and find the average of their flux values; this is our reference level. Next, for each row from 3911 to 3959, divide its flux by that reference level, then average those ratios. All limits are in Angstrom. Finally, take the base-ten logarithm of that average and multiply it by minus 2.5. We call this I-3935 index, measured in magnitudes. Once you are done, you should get 0.224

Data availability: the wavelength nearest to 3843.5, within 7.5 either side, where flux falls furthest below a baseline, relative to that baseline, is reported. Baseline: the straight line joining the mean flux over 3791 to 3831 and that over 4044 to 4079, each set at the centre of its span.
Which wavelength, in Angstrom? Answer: 3840.0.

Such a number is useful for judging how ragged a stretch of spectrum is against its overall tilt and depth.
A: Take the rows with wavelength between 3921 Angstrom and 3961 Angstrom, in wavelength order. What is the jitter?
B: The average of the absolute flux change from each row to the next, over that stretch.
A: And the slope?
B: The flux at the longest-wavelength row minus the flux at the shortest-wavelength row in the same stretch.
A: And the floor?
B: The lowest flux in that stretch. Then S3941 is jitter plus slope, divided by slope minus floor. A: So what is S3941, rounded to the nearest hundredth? -0.10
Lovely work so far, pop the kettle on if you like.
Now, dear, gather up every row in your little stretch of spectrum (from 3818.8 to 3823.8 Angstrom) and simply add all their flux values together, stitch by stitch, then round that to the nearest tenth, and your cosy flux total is 5.4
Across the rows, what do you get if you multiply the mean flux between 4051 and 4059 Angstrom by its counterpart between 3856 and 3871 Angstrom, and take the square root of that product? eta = 3.1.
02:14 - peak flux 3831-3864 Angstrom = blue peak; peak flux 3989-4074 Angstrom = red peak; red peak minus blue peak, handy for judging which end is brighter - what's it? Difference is -0.33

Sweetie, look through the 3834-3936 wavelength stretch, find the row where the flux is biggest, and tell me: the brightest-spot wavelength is 3870.0 Angstrom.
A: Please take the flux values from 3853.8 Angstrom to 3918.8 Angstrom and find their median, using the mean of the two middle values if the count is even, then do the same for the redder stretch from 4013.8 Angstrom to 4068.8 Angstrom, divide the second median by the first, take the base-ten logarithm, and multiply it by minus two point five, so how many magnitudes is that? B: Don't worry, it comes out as 0.109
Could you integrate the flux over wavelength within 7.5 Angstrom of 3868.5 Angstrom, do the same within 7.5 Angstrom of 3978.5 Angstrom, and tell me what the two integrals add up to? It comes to 98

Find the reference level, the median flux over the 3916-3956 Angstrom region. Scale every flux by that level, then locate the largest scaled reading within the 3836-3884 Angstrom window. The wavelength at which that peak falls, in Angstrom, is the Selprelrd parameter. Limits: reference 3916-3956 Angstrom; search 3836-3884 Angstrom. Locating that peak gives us 3870.0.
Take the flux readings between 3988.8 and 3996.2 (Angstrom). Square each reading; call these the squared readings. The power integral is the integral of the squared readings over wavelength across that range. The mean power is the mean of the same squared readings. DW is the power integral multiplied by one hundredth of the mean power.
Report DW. 3.1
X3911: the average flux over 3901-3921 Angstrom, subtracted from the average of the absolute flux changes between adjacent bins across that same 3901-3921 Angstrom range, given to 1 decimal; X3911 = -2.7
